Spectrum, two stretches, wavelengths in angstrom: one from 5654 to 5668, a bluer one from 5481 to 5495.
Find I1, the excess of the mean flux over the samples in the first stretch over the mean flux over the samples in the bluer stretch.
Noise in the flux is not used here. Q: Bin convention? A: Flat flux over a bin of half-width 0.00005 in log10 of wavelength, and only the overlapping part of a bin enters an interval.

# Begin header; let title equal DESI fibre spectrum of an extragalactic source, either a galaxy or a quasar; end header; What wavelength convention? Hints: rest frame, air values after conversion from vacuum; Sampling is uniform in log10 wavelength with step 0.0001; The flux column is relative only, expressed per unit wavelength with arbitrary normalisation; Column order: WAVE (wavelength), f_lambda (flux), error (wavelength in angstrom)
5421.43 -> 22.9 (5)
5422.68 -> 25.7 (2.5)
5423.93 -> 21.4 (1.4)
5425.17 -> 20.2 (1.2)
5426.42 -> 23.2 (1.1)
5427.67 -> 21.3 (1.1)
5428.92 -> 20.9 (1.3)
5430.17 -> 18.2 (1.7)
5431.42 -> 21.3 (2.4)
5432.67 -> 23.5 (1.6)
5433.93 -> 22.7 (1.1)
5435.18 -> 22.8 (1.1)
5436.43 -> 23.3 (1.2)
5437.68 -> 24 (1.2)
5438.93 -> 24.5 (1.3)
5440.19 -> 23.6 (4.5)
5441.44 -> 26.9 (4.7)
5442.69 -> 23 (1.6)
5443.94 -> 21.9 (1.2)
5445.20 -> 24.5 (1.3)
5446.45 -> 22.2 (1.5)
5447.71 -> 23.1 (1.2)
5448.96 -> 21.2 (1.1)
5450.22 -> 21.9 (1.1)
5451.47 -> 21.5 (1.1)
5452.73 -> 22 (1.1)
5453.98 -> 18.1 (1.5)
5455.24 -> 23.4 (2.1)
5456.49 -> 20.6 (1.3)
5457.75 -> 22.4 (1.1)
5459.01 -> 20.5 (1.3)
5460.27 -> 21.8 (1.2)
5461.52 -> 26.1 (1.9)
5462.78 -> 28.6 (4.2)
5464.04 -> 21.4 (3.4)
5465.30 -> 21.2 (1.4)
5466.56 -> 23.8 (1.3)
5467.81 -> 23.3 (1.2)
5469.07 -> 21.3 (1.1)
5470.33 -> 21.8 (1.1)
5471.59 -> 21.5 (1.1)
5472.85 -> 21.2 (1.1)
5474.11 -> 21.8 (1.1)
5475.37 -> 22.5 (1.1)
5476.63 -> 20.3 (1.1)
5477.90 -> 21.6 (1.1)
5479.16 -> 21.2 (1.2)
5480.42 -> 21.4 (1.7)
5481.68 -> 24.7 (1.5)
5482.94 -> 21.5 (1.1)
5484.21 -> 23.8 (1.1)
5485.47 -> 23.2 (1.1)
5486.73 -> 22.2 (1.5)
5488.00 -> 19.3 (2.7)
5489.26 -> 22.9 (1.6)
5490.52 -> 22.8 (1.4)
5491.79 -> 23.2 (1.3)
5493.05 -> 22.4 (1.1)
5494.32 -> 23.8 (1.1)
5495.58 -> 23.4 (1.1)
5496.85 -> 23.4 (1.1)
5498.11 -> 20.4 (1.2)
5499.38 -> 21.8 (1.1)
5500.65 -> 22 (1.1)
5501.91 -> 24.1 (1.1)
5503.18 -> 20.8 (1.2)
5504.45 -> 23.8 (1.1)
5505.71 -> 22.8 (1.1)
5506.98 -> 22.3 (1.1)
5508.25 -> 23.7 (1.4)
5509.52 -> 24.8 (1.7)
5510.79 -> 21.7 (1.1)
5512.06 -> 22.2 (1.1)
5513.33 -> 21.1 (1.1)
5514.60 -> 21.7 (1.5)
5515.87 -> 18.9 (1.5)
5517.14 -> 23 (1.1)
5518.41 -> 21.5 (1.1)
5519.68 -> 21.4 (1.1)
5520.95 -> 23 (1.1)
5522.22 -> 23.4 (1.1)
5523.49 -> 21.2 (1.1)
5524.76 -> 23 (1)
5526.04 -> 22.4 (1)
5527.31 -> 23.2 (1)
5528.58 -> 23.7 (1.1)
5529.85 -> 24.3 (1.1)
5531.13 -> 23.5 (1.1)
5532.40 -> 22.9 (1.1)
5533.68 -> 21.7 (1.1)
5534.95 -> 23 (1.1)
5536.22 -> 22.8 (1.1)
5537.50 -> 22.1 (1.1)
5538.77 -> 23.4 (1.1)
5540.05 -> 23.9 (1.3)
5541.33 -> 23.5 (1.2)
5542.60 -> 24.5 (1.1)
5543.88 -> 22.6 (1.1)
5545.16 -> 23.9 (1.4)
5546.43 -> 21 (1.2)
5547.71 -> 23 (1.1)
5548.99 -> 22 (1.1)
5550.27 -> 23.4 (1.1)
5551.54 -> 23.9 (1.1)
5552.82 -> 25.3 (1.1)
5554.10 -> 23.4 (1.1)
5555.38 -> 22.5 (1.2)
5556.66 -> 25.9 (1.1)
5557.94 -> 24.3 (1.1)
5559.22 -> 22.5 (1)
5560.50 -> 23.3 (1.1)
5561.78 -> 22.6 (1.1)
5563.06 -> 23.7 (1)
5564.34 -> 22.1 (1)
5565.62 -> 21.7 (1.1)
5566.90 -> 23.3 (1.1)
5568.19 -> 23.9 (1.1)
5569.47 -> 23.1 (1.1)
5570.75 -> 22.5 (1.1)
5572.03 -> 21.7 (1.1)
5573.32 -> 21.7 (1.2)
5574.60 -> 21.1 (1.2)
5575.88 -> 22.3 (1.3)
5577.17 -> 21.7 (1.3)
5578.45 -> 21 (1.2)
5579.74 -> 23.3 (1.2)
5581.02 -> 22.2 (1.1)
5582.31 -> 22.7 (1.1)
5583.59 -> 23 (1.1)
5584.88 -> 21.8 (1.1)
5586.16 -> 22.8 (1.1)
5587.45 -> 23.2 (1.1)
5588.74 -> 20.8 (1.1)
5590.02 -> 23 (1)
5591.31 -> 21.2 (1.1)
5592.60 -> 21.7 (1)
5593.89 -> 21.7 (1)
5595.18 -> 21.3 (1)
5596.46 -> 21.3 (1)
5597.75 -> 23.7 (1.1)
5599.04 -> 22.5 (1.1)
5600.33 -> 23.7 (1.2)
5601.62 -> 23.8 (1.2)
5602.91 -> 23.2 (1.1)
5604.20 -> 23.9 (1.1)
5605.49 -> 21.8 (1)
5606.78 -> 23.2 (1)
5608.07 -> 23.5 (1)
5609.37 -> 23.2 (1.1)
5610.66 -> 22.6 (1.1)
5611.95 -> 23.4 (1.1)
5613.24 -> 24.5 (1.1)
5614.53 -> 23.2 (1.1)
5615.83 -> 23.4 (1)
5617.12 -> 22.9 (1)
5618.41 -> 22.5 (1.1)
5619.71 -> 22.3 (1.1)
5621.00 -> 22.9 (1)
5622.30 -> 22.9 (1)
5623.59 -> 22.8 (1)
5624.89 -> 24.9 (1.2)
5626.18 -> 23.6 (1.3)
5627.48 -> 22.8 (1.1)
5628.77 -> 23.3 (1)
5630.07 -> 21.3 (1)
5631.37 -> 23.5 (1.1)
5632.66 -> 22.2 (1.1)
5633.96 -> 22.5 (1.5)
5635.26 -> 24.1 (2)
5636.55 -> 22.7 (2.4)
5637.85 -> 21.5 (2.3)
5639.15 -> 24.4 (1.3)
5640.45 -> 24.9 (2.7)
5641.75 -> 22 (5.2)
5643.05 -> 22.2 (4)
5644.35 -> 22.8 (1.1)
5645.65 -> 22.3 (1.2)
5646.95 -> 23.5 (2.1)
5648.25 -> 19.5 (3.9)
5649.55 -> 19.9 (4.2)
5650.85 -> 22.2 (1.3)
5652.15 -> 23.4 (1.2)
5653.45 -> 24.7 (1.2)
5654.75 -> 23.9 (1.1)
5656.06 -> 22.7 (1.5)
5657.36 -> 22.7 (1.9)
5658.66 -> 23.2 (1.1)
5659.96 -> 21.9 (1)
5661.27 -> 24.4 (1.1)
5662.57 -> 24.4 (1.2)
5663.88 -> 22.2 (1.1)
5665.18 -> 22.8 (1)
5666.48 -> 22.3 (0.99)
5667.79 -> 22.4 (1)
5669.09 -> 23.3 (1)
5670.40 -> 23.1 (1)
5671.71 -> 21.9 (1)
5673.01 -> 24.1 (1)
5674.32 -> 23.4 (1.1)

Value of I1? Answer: 0.3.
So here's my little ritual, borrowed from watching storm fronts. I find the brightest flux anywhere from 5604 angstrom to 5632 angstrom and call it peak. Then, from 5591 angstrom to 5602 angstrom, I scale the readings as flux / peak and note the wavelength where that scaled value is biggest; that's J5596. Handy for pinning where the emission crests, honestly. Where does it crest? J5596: 5601.62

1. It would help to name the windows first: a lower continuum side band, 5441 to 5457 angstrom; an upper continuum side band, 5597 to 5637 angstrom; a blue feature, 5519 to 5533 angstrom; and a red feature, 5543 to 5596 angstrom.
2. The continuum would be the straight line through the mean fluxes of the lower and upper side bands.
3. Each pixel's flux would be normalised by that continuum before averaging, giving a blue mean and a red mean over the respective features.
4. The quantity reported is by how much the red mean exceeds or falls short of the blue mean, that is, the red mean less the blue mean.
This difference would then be -0.021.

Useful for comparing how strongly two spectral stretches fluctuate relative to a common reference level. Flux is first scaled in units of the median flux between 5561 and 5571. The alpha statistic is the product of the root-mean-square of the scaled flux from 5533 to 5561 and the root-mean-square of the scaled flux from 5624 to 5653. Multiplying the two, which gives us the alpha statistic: 1.01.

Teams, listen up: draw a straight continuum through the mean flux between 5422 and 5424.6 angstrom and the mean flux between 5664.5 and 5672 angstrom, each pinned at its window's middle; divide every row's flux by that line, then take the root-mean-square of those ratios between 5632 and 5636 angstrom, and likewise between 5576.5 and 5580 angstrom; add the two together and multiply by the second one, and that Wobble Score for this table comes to 1.9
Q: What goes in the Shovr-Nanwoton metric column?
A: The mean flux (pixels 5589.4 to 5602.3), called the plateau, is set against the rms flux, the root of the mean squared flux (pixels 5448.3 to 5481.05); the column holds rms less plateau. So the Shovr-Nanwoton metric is -0.3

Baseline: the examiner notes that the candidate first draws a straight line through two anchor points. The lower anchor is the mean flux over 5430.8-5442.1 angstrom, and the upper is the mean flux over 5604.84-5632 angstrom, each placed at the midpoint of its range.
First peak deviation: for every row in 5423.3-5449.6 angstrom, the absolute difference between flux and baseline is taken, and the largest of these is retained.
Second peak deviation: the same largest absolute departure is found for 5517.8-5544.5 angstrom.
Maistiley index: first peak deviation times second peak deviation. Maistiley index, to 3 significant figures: 11.7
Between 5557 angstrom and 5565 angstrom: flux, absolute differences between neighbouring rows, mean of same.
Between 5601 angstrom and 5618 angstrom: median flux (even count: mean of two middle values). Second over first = 19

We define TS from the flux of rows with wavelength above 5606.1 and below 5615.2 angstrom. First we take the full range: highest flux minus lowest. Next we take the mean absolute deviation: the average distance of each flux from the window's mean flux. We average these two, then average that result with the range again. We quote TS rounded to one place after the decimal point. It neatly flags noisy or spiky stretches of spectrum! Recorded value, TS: 1.5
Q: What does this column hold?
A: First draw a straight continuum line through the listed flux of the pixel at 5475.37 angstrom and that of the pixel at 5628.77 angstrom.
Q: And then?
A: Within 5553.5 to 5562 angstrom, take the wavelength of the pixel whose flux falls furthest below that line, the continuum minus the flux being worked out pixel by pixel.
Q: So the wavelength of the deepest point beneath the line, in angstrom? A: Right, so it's 5559.22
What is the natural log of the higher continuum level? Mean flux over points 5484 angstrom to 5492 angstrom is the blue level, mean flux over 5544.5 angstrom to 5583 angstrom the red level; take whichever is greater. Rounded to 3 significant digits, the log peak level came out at 3.13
